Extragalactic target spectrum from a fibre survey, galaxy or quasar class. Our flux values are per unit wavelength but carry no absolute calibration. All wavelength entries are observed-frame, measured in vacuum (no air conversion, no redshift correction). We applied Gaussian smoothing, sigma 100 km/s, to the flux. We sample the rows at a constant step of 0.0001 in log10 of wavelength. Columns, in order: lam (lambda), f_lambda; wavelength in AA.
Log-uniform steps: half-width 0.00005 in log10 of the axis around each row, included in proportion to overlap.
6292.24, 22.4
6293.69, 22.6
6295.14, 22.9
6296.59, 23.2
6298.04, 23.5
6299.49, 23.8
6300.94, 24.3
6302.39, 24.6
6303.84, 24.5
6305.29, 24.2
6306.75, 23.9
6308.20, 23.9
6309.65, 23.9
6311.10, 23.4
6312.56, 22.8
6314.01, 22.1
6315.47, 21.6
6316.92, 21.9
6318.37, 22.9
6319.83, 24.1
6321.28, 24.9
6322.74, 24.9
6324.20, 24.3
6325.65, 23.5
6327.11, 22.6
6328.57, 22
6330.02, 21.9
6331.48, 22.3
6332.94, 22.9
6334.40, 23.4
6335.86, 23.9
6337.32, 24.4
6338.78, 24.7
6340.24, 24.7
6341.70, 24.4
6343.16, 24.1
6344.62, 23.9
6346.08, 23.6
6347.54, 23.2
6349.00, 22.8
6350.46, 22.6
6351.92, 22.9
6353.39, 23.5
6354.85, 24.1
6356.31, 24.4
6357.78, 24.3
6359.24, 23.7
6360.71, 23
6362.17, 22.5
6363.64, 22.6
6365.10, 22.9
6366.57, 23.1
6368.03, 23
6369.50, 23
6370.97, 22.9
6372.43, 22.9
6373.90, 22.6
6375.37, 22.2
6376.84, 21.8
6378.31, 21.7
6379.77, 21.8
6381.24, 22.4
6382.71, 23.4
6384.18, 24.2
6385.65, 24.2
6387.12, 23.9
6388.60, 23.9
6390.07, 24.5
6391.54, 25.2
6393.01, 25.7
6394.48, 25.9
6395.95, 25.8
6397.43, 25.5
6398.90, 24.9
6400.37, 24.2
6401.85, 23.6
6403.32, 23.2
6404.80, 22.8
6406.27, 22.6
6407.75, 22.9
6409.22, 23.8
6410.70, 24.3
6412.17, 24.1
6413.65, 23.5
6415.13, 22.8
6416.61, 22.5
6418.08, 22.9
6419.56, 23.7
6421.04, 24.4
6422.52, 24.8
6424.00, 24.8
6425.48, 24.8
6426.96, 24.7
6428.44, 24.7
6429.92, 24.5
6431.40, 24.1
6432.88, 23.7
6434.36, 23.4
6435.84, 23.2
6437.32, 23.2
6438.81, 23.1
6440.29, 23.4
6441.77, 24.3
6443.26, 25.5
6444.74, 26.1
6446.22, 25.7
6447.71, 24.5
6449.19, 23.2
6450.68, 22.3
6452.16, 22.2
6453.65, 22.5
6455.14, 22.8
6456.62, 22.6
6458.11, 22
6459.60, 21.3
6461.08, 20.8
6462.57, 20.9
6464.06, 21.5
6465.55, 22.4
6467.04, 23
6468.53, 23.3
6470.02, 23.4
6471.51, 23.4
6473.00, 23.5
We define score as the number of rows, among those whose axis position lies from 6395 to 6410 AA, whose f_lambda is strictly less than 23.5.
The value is 4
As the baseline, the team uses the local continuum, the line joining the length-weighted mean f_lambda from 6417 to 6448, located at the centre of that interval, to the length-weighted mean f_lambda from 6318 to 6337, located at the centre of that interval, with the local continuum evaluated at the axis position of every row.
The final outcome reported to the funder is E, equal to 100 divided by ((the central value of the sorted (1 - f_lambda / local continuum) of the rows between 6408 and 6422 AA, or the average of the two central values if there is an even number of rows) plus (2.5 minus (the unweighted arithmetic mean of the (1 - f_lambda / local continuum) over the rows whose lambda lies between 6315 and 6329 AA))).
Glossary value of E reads 39.8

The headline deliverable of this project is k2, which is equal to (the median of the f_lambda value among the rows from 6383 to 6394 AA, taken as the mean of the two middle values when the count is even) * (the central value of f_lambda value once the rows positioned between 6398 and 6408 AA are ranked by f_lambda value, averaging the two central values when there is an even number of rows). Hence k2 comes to 561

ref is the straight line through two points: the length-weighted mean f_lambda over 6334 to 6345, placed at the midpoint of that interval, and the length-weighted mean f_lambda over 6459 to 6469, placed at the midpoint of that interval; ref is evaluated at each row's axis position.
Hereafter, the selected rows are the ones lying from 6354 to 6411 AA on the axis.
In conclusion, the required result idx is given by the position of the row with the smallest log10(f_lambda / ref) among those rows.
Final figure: 6378.31 AA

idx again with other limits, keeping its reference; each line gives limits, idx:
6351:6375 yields 6362.17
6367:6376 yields 6375.37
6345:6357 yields 6350.46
